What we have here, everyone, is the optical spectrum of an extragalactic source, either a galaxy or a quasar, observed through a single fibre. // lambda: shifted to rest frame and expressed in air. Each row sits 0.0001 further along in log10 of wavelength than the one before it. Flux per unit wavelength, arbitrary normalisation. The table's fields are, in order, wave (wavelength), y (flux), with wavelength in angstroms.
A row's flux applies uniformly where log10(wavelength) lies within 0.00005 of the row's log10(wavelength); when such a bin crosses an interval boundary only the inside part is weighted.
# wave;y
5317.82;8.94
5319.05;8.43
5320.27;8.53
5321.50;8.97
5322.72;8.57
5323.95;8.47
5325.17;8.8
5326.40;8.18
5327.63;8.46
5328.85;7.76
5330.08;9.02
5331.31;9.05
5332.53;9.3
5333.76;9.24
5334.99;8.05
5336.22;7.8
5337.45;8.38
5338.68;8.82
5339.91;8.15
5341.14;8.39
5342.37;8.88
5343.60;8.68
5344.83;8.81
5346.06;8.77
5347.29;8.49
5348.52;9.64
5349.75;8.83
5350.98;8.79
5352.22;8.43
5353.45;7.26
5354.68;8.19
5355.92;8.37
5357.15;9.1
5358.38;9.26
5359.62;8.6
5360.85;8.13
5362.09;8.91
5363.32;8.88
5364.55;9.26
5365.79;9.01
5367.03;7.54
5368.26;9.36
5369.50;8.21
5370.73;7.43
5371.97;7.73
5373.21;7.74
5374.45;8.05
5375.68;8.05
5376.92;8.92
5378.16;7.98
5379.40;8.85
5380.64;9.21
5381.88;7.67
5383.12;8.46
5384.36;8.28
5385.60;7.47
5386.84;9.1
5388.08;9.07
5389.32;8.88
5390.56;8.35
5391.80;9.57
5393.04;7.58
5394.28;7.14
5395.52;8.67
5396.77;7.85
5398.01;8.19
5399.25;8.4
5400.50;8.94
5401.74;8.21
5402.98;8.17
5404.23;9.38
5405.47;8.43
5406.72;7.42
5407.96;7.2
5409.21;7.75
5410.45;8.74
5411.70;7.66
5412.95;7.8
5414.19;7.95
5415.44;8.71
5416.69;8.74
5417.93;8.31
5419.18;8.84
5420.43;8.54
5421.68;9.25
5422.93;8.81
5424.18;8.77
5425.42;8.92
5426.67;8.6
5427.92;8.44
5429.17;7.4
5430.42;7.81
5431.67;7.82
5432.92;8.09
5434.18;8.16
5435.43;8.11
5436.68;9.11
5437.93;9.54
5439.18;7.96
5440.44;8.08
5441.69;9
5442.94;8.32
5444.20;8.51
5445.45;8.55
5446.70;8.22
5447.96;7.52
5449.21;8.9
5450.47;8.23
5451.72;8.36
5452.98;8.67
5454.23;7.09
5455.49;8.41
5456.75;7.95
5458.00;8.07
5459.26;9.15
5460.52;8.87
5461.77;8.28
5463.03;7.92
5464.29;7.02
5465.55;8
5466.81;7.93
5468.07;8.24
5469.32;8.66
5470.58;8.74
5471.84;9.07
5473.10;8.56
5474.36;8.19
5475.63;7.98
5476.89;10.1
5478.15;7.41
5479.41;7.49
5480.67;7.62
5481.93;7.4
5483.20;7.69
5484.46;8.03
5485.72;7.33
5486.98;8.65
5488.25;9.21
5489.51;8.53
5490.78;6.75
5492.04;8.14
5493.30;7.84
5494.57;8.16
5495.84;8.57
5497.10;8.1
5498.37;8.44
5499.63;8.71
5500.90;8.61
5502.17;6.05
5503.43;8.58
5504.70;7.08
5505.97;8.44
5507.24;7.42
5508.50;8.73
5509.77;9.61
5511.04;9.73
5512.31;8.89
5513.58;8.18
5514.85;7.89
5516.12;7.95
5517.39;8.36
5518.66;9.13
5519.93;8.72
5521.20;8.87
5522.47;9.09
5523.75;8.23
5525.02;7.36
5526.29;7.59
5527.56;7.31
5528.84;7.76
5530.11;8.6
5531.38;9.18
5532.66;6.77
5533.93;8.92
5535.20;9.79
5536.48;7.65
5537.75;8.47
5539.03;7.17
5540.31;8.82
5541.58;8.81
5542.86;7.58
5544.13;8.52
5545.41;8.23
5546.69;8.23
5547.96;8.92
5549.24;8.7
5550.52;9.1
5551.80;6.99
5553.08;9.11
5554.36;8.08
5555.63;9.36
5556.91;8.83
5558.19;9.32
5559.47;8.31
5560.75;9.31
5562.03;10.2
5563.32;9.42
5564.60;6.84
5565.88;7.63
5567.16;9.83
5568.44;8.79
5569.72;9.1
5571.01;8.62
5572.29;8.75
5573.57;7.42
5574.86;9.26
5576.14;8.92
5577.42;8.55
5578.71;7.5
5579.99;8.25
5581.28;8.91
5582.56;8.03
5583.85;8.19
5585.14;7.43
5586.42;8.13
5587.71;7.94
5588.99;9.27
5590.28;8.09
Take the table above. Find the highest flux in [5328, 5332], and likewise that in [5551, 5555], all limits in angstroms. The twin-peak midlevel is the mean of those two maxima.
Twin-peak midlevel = 9.08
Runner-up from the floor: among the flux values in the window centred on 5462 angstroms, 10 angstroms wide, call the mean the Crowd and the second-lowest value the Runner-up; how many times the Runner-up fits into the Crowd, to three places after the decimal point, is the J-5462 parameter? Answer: 1.030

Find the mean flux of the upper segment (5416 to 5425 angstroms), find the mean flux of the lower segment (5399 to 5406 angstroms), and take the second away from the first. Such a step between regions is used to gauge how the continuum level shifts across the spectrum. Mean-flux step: 0.16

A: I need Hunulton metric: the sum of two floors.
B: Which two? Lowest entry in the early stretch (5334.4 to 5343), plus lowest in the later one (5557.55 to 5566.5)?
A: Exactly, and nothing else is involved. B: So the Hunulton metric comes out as 14.6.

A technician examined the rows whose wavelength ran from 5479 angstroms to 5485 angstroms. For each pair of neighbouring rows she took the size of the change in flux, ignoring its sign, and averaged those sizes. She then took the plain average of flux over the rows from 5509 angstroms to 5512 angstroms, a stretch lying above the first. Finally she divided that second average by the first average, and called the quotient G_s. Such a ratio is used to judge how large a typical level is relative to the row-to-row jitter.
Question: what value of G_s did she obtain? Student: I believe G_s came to 39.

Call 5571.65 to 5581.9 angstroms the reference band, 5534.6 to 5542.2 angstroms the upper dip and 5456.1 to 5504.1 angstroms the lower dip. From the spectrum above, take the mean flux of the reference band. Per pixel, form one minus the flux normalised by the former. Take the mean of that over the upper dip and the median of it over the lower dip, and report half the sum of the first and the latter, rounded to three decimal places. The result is 0.017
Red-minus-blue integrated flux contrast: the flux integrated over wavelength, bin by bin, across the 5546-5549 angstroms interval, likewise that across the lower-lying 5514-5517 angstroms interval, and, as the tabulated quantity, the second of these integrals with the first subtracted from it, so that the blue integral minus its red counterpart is -2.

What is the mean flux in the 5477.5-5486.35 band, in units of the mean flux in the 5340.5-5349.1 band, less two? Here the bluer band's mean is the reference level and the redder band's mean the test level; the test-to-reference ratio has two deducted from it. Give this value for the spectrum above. -1.14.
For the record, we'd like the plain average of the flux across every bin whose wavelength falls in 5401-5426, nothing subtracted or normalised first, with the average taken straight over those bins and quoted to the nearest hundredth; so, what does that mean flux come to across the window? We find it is 8.38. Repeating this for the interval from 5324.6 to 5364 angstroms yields 8.61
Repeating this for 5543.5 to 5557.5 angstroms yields 8.55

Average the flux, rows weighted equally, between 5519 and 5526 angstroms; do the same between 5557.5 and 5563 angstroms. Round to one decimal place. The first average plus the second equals 17.7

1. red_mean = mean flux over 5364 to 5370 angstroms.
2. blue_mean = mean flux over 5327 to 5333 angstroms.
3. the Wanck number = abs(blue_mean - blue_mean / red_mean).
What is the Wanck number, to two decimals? 7.71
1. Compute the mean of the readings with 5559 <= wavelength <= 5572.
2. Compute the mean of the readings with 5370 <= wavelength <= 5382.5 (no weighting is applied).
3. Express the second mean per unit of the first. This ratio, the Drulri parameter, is 0.93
